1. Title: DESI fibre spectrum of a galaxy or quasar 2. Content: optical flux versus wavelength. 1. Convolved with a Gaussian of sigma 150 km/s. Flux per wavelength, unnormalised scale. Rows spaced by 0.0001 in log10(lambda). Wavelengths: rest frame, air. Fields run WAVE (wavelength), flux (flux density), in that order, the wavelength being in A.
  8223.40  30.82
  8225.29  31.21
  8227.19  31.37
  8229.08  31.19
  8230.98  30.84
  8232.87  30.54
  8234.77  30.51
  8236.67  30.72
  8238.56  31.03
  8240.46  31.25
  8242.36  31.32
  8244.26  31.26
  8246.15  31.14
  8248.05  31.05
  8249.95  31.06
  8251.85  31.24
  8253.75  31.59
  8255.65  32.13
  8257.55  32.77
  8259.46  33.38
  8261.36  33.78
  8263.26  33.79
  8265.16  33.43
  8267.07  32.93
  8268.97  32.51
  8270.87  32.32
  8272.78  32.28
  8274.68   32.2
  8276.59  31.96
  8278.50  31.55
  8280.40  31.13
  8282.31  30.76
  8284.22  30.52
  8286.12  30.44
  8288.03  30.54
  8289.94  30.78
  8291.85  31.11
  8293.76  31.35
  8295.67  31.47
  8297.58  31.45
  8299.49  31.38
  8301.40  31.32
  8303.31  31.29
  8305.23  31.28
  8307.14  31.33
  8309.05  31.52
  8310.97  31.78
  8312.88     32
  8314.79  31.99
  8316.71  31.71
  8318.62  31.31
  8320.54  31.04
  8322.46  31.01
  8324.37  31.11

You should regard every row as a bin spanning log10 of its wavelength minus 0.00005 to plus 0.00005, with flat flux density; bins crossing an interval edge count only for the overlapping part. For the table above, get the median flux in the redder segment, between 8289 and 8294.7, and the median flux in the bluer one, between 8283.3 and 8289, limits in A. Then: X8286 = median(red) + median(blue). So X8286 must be 61.6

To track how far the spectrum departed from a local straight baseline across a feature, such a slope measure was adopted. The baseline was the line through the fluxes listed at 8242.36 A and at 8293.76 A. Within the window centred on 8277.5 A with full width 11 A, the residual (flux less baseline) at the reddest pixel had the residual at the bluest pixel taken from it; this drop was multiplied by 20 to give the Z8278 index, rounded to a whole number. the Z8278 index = -31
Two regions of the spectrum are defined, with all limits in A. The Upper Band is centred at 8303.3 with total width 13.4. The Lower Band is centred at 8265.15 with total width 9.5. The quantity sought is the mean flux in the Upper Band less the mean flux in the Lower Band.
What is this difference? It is -1.9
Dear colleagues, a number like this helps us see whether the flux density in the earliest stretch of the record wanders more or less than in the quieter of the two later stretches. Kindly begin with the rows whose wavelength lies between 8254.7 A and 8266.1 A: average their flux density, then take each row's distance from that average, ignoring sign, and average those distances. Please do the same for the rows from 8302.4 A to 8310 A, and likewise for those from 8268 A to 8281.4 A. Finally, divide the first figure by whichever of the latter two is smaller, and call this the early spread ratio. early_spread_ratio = 6.17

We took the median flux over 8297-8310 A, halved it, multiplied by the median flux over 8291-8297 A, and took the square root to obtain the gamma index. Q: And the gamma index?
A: 22.2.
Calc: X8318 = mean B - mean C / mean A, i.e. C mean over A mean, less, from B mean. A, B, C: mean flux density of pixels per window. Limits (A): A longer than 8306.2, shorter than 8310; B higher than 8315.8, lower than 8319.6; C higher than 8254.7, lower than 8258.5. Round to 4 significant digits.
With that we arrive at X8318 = 30.48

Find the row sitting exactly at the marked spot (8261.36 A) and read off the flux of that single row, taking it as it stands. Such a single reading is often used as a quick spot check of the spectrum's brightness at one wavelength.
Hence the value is 33.78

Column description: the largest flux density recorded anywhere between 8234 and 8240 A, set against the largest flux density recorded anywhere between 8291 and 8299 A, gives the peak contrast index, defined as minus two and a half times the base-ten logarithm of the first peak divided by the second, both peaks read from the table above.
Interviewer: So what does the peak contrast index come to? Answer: 0.02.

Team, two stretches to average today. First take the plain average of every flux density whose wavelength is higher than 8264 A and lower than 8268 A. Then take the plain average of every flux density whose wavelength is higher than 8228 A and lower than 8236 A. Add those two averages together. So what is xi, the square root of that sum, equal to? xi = 7.997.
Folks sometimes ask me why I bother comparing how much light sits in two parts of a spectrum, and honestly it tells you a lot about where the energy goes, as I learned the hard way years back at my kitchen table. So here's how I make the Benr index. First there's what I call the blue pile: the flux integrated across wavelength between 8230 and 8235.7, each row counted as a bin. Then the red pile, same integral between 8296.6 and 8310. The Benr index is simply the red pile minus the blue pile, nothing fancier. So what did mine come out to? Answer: 246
